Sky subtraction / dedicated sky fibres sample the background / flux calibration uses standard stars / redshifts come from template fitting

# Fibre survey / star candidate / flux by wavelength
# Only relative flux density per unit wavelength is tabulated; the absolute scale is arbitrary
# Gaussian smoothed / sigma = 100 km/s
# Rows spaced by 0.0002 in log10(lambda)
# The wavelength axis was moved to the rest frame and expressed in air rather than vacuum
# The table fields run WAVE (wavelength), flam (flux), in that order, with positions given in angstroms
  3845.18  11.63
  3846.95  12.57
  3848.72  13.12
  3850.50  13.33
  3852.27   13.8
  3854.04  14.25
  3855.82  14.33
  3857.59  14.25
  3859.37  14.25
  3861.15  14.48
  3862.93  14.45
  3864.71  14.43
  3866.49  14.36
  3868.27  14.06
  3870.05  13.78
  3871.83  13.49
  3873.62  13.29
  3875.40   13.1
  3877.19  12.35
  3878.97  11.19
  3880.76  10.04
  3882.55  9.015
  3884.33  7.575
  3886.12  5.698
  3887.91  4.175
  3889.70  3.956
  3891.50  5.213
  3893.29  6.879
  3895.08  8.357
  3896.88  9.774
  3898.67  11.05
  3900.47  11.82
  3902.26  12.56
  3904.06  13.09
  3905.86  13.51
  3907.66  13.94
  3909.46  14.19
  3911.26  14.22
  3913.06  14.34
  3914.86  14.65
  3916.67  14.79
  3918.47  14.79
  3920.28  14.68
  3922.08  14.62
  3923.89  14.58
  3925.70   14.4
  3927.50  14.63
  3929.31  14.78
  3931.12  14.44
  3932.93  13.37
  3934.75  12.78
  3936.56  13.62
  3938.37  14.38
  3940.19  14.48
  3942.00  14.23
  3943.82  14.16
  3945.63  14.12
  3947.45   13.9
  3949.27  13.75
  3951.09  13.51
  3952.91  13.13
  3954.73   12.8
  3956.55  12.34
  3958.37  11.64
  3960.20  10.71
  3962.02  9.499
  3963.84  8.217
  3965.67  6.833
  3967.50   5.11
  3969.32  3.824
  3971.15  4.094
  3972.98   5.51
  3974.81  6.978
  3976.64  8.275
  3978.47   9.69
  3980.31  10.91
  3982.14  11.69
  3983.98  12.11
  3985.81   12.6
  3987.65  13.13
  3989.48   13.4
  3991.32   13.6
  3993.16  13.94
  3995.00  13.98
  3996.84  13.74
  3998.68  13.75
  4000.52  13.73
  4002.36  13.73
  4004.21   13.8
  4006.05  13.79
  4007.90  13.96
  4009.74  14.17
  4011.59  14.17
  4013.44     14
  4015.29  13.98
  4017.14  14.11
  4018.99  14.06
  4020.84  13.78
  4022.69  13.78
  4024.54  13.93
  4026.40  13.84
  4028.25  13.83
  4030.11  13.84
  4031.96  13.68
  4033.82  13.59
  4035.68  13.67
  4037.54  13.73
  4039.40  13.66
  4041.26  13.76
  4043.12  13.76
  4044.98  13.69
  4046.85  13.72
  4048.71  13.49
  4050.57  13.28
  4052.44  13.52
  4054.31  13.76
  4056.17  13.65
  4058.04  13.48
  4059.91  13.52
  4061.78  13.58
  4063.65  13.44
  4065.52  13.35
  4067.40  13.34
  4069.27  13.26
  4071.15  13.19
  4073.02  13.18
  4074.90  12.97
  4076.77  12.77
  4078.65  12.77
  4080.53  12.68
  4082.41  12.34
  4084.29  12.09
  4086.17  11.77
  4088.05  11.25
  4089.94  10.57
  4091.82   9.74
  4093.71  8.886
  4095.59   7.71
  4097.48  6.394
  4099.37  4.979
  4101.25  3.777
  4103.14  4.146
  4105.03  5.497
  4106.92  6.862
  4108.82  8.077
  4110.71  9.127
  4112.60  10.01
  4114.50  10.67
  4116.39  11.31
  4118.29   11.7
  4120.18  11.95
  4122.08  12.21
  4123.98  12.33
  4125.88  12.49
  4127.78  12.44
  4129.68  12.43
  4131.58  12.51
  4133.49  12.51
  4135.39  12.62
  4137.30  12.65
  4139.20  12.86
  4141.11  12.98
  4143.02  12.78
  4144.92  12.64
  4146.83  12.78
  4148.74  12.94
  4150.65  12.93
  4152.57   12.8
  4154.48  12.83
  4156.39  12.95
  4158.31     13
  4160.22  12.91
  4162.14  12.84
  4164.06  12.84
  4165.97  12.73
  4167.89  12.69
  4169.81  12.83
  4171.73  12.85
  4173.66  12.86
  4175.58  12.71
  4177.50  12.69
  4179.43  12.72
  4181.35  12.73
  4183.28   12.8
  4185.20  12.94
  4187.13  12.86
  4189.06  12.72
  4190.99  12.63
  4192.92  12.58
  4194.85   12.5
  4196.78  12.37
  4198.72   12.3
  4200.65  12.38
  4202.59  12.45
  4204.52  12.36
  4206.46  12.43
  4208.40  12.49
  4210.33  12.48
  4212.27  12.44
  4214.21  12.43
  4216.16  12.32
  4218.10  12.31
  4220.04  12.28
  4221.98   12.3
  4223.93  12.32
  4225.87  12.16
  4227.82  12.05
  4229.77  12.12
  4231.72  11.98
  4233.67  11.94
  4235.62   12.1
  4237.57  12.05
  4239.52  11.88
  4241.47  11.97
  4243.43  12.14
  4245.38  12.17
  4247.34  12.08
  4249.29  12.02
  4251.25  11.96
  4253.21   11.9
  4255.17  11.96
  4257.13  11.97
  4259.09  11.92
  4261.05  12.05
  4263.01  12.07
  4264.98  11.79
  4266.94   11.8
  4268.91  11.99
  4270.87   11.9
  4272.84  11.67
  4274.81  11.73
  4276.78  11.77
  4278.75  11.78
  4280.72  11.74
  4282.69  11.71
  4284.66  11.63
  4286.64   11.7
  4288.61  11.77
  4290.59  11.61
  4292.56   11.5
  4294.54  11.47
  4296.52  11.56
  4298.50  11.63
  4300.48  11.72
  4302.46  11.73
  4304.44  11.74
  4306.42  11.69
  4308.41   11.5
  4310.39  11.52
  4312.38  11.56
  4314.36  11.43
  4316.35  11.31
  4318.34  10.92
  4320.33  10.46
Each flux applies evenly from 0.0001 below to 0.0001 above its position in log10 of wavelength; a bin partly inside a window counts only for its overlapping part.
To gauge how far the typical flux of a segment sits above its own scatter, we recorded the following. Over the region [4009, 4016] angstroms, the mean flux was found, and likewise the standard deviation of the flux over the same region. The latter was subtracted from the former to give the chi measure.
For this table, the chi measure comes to 14.0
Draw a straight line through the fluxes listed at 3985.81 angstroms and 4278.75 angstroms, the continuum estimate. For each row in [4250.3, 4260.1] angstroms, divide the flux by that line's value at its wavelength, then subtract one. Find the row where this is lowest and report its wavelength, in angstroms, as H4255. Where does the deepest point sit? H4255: 4253.21 angstroms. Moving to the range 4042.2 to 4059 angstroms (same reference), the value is 4050.57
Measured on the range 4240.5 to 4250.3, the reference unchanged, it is 4241.47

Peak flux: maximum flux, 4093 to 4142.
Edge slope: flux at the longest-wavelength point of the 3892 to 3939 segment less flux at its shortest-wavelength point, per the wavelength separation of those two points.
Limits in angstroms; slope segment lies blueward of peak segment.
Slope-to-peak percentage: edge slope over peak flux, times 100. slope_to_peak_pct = 1.3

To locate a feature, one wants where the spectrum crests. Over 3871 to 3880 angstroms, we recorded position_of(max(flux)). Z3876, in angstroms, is 3871.83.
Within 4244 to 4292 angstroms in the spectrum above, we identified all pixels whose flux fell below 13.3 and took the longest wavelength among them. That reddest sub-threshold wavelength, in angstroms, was 4290.59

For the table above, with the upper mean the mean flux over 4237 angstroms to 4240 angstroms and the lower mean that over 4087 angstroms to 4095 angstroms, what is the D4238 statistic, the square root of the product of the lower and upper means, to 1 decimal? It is 11.0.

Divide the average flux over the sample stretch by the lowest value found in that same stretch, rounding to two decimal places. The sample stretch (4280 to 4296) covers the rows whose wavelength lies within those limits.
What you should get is 1.01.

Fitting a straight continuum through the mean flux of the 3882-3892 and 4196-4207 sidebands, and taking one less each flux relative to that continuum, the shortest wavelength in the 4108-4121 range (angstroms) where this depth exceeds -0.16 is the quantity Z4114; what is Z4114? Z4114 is 4108.82 angstroms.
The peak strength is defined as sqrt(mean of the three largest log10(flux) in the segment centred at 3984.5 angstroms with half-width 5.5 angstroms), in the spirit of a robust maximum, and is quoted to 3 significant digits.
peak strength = 1.06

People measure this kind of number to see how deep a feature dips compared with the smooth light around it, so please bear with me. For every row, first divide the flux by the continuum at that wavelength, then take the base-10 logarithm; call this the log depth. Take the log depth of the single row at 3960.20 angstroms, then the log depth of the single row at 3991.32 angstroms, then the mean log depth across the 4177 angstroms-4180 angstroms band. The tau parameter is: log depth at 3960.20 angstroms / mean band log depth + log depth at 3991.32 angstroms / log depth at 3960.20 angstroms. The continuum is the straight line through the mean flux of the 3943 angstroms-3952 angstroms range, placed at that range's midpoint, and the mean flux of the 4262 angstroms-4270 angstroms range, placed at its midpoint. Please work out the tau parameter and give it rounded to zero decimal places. -13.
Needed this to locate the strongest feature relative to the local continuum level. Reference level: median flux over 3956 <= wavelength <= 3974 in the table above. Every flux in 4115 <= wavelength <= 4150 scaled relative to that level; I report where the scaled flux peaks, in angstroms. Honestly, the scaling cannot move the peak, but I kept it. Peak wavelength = 4141.11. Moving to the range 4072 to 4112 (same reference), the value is 4073.02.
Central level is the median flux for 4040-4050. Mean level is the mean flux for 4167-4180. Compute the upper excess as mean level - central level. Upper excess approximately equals -1.0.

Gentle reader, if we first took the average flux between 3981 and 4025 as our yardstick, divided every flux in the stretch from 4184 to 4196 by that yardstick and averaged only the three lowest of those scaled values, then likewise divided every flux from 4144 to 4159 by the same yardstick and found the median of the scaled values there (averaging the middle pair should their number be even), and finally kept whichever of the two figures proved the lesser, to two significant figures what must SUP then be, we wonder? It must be 0.92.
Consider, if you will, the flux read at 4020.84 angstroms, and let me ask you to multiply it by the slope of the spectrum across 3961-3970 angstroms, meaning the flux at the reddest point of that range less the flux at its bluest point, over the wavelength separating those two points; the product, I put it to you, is -10.7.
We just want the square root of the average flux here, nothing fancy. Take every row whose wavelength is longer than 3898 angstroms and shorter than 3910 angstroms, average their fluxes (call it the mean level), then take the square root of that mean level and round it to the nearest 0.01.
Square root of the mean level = 3.59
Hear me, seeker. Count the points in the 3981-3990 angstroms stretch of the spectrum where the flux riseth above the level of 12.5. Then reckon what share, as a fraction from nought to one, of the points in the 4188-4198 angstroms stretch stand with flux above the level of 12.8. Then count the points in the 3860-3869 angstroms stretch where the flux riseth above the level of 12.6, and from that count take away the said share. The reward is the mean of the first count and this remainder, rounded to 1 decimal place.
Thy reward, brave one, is 4.0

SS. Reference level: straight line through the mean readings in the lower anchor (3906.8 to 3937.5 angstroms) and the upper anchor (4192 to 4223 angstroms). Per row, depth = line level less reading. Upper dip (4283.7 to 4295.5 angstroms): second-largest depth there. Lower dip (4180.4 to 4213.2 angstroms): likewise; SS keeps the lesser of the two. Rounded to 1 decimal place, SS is 0.1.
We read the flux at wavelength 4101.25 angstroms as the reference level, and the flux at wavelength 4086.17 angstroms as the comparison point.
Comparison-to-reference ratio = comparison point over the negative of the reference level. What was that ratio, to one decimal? -3.1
